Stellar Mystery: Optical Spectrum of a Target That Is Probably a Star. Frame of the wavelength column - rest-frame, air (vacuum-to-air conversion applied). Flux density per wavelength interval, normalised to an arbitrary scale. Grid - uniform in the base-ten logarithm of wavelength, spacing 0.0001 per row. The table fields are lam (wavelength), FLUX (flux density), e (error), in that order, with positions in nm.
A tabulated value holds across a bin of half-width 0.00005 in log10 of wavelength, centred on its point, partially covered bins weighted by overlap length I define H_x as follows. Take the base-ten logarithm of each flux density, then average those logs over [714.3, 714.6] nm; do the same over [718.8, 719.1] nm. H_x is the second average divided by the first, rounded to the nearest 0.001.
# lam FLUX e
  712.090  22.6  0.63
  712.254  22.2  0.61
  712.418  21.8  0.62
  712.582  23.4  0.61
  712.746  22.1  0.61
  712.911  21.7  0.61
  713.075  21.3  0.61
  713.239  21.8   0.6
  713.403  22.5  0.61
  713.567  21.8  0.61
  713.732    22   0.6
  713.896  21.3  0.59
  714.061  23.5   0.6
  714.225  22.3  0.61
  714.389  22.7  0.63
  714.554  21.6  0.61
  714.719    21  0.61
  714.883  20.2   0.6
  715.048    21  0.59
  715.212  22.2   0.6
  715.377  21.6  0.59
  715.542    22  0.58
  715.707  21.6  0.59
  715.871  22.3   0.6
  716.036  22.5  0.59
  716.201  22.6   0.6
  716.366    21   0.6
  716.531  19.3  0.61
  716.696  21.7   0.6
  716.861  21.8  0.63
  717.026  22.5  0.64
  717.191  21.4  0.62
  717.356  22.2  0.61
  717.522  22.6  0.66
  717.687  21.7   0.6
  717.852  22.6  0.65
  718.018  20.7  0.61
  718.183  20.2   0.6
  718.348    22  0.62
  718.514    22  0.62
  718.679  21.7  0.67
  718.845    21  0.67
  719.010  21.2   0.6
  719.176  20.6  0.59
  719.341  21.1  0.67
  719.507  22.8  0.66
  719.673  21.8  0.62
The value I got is 0.984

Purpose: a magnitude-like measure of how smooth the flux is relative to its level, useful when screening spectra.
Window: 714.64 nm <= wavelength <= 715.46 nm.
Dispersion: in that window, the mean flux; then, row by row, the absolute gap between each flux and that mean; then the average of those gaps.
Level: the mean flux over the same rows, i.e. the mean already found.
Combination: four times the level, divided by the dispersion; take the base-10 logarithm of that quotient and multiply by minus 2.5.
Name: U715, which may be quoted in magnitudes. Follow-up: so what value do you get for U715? -5.5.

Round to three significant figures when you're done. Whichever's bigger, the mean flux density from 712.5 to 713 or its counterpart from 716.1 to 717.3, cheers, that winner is 22.4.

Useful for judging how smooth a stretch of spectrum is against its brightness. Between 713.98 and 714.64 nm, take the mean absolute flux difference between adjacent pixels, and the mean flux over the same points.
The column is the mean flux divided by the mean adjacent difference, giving 25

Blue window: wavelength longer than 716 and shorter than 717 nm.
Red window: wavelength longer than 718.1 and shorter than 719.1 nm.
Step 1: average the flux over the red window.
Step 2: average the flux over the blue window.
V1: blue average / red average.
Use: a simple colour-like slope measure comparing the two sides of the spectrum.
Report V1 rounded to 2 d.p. 1.01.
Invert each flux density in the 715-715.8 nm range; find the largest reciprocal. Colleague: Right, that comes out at 0.0476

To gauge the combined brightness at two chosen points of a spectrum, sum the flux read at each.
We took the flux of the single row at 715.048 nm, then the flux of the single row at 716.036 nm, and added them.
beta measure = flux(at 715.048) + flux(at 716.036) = 43.5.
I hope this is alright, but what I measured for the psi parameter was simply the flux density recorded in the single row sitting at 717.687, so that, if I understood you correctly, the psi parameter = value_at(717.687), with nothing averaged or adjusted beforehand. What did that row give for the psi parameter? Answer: 21.7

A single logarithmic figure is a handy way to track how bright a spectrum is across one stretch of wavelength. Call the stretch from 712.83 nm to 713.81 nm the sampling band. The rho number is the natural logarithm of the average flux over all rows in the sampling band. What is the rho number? 3.08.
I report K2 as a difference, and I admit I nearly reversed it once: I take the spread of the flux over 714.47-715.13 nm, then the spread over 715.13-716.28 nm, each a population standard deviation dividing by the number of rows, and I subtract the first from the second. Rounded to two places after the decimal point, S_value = -0.13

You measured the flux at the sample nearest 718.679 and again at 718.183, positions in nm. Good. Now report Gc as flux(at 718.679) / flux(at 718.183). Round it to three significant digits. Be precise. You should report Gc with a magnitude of 1.07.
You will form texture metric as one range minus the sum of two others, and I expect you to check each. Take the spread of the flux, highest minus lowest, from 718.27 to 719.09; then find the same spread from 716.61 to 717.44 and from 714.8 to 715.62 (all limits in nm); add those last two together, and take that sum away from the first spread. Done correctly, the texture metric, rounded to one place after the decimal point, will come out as -2.1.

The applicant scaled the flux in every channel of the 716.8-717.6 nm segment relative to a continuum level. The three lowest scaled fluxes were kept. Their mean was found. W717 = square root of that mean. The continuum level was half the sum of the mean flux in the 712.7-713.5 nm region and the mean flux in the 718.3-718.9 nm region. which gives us 1.001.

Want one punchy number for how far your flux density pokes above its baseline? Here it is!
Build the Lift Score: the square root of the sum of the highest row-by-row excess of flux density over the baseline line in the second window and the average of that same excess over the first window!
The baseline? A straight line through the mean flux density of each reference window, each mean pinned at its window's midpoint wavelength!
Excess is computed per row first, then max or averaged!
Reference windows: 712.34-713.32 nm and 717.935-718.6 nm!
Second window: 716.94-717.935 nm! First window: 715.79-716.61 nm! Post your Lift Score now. 1.15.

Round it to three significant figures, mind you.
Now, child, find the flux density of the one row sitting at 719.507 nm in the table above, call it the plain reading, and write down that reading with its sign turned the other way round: -22.8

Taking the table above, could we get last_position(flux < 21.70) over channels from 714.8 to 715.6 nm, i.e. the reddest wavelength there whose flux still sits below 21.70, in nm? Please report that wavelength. 715.377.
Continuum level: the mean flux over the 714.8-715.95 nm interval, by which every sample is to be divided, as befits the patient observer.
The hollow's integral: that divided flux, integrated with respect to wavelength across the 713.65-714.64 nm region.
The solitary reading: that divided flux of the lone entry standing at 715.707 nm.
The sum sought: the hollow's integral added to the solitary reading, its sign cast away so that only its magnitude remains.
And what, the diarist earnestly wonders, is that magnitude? 2.02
